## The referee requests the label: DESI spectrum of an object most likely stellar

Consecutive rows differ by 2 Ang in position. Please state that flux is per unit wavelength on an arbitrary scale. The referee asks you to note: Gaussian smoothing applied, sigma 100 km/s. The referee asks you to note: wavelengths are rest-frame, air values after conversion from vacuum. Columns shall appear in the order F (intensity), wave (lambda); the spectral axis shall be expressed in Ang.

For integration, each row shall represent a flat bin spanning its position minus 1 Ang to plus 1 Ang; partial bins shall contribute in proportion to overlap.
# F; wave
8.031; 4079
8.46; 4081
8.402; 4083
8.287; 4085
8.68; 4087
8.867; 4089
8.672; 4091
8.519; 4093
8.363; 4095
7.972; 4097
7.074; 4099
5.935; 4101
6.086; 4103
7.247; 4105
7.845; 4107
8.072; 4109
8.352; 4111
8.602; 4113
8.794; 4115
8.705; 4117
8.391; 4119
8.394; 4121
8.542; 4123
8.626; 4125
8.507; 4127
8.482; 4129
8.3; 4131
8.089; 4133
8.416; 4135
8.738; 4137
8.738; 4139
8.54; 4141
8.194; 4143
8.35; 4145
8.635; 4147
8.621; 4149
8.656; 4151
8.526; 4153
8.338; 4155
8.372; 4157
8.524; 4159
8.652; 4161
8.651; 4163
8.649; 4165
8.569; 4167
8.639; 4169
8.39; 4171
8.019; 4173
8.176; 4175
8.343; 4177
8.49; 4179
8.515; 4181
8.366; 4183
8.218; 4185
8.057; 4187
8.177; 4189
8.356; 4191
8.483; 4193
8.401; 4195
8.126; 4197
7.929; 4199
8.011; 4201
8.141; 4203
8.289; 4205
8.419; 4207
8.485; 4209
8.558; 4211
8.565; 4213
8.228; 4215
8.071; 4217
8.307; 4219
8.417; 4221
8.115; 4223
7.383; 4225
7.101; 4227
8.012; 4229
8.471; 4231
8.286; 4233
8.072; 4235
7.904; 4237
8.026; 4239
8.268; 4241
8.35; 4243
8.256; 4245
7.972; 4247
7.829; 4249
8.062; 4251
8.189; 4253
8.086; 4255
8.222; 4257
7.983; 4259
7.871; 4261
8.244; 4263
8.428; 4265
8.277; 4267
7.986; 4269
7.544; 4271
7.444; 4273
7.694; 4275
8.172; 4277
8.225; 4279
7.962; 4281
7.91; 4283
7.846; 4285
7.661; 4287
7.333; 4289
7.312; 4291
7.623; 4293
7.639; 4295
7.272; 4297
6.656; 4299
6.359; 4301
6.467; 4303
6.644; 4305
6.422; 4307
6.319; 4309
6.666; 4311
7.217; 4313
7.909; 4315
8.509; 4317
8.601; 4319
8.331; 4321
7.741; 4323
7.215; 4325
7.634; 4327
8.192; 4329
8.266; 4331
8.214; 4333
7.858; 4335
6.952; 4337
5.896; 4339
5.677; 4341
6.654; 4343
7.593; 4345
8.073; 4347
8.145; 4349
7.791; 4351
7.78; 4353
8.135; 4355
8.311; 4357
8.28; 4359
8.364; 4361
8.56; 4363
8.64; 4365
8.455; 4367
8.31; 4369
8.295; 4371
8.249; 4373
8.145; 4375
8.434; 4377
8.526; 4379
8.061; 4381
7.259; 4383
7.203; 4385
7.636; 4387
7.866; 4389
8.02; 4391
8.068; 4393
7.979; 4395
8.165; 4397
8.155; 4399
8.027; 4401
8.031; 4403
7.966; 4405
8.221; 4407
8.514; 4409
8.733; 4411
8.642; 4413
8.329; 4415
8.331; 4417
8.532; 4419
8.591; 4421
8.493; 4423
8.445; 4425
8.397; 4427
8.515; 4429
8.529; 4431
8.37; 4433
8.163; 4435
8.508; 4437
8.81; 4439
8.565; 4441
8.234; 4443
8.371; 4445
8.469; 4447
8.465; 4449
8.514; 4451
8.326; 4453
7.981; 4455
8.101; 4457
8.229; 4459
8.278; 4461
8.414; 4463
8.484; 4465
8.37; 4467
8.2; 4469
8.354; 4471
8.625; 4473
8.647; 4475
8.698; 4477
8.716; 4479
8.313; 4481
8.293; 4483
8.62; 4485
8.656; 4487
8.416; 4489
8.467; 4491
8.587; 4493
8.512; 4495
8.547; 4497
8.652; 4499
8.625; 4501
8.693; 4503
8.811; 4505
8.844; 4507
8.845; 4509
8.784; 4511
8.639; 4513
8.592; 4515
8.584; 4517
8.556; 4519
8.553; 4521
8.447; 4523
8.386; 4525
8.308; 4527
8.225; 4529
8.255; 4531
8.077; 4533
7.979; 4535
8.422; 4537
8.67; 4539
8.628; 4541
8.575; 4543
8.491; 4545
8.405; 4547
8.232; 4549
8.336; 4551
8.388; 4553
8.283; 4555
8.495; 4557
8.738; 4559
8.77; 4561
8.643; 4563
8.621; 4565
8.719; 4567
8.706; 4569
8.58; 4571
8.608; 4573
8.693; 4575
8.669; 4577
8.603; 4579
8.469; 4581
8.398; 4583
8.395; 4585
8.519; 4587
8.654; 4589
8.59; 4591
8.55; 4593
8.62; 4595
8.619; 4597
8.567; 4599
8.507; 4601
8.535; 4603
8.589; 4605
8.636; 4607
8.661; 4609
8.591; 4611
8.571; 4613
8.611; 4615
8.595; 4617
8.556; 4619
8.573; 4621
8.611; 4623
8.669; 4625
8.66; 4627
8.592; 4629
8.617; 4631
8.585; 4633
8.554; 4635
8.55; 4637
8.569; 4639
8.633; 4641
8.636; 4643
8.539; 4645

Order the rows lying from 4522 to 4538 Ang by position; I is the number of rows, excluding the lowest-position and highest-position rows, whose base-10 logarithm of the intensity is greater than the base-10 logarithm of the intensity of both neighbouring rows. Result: 1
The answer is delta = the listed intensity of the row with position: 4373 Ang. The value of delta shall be 8.249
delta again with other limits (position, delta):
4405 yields 7.966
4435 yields 8.163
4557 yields 8.495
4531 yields 8.255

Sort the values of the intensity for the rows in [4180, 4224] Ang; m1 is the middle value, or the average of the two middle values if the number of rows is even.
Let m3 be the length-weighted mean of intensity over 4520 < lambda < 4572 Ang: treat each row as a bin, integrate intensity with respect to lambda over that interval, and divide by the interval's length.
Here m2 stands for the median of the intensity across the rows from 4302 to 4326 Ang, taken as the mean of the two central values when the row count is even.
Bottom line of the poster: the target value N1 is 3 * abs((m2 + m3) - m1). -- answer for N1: 22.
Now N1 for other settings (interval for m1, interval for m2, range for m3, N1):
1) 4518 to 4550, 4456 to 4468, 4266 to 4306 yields 22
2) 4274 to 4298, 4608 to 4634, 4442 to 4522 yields 28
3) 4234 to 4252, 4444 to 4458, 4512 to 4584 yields 26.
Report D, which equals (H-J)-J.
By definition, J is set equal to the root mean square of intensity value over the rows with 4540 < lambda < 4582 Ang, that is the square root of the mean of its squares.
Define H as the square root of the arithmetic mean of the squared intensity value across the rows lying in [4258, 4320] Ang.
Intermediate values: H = 7.6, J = 8.56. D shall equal -9.5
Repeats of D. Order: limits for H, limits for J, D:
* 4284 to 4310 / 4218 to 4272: -9.1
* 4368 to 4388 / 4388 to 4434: -8.6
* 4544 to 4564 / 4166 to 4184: -8.3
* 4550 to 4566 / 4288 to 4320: -5.9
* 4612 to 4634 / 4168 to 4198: -8.0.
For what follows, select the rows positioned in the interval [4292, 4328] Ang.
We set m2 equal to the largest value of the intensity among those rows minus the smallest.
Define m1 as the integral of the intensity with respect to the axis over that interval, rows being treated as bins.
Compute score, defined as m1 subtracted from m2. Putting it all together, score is -260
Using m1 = 262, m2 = 2.28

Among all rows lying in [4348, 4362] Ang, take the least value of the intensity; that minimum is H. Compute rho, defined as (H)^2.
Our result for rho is 60.5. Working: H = 7.78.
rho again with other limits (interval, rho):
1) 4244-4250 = 61.3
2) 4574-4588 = 70.5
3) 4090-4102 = 35.2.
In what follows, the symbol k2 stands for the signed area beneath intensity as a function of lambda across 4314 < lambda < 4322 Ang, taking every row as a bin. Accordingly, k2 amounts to 66.7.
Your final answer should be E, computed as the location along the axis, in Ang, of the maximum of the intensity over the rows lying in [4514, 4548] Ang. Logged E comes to 4539 Ang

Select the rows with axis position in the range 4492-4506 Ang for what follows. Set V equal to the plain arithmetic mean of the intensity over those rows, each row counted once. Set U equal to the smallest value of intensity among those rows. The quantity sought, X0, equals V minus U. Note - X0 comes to 0.12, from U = 8.512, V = 8.63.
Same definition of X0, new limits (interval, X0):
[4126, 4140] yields 0.38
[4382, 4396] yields 0.52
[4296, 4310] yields 0.27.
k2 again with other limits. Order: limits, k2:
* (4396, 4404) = 64.8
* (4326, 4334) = 64.6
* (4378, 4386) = 62.1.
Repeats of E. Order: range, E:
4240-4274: 4265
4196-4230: 4213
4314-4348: 4319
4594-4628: 4625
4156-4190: 4161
